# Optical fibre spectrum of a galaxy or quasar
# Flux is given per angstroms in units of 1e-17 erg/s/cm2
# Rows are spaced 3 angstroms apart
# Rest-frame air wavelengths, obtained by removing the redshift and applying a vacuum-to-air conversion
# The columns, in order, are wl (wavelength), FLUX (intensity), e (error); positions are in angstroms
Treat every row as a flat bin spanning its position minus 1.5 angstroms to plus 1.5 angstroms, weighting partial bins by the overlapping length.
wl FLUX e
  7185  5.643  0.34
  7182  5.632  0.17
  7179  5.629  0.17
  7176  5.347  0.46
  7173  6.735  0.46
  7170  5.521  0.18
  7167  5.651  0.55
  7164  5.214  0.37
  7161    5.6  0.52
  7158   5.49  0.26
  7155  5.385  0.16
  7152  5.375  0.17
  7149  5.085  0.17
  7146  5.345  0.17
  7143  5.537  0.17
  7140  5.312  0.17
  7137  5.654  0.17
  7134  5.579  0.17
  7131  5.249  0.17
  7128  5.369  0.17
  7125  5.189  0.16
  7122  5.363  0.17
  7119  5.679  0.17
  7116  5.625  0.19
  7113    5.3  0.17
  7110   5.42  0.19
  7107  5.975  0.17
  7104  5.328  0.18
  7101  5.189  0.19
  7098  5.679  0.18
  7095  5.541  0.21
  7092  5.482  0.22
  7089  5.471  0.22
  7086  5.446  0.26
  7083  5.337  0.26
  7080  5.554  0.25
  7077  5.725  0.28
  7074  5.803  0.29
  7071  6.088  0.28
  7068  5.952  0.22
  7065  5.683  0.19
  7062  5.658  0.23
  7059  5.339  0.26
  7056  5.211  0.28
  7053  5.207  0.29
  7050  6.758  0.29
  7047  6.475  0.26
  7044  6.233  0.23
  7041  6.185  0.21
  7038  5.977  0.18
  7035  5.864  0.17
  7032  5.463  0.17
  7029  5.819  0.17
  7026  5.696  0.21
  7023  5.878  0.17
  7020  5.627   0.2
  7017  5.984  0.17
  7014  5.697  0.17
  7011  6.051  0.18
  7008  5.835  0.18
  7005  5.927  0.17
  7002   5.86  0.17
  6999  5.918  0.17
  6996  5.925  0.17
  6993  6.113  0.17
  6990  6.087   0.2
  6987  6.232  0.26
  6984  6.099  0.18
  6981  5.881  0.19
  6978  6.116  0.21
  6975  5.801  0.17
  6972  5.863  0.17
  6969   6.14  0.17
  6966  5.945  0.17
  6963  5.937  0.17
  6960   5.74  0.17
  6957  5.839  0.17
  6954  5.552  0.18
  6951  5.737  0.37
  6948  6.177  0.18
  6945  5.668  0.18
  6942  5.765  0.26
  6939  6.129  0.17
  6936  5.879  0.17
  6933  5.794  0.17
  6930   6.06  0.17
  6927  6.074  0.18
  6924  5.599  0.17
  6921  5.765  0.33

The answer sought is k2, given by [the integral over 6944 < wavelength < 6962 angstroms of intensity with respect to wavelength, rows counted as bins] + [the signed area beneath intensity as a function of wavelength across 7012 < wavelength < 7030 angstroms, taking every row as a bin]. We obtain 208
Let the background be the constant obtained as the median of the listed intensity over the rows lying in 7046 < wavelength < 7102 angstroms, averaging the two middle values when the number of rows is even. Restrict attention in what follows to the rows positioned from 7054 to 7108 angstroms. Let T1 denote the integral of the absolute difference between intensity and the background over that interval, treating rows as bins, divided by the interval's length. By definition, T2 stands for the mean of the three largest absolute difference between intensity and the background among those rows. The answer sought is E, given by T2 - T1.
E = 0.24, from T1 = 0.21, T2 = 0.45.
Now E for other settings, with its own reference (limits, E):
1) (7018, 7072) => 0.54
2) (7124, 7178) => 0.44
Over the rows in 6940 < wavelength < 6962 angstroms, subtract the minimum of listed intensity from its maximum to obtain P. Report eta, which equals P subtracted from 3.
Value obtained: 2.4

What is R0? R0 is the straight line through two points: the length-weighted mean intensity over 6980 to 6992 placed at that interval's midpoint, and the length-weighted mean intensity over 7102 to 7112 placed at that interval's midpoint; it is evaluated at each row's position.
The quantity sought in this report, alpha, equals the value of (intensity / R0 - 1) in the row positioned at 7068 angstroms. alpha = 0.041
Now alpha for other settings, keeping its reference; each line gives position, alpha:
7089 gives -0.027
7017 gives 0.007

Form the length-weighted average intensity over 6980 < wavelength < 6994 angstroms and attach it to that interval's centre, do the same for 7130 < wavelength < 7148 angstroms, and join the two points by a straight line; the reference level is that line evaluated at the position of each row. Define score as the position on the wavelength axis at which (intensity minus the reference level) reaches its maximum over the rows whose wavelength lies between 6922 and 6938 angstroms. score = 6927 angstroms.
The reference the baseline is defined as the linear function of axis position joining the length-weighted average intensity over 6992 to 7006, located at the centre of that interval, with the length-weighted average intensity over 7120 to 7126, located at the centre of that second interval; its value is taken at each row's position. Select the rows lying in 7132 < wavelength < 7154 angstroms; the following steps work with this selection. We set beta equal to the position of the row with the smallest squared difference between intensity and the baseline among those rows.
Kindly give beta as 7140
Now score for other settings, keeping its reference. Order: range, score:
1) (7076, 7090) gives 7077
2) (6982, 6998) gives 6987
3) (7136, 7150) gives 7137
